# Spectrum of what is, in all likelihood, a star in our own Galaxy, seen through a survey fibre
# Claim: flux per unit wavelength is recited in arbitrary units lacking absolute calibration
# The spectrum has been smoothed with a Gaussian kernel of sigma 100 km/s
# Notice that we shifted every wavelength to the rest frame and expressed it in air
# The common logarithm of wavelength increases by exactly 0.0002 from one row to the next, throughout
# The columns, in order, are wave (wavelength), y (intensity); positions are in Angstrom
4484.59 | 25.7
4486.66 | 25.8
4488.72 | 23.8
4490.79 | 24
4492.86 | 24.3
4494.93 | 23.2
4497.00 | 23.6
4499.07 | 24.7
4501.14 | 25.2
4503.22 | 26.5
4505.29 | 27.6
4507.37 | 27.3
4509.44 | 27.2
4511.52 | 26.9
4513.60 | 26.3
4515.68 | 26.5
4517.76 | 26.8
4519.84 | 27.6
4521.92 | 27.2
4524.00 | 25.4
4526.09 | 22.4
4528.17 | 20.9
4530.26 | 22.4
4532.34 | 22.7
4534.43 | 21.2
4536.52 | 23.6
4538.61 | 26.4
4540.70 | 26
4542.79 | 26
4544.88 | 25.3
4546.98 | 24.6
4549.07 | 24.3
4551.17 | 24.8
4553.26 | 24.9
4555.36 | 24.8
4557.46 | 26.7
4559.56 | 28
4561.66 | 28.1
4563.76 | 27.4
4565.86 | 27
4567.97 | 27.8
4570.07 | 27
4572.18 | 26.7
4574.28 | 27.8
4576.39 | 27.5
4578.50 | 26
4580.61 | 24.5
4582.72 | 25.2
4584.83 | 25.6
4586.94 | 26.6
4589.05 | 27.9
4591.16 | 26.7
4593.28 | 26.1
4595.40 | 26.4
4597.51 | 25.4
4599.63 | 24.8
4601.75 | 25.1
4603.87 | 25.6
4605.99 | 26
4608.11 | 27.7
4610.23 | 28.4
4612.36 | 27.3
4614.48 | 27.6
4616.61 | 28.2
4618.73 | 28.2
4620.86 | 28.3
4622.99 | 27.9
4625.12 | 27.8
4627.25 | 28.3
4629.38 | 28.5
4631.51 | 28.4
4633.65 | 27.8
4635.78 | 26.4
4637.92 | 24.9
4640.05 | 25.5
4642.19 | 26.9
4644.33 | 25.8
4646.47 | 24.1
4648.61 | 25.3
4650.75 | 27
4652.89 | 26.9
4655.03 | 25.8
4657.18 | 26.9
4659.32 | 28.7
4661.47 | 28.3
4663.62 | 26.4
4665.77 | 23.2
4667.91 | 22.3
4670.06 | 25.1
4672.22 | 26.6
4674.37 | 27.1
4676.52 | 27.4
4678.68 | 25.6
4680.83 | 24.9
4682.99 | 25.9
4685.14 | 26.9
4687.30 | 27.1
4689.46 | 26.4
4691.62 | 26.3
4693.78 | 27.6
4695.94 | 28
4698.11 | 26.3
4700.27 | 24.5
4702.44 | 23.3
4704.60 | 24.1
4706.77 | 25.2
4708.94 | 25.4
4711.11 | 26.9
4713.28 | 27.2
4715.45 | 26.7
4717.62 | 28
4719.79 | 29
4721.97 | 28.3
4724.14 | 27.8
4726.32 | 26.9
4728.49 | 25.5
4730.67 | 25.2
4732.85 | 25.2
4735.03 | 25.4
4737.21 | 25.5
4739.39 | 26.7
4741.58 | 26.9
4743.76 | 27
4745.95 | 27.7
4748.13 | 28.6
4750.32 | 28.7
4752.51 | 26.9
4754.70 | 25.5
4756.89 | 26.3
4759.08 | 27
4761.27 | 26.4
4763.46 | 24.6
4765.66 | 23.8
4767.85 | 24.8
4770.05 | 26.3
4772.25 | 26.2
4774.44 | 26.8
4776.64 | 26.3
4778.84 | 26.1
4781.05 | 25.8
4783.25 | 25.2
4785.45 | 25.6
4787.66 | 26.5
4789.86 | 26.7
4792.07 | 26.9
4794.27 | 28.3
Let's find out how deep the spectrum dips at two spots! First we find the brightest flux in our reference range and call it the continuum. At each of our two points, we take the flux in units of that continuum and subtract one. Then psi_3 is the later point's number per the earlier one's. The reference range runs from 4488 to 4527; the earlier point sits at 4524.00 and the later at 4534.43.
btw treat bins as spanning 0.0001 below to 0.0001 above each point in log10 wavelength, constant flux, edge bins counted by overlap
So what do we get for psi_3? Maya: 2.9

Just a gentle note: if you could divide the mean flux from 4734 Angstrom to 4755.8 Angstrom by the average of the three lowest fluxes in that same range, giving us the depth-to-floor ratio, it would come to 1.06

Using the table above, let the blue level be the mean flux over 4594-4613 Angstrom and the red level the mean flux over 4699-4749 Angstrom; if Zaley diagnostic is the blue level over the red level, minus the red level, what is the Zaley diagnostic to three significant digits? -25.4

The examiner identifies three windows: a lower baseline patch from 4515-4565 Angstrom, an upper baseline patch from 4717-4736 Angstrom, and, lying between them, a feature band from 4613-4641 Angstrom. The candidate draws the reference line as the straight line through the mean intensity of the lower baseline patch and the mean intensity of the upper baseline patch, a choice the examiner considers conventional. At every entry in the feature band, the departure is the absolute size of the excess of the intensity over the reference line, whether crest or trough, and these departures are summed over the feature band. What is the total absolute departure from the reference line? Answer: 24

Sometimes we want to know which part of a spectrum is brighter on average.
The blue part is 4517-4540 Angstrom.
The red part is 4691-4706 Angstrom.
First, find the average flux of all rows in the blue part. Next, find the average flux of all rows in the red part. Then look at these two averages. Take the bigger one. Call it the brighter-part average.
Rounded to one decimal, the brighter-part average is 25.7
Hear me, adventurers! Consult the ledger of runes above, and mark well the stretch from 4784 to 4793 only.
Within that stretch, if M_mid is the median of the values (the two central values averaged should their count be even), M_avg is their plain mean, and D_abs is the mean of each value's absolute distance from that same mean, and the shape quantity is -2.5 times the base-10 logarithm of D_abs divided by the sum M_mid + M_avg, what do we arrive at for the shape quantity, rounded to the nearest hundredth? 5.27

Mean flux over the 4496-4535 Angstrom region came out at 25.2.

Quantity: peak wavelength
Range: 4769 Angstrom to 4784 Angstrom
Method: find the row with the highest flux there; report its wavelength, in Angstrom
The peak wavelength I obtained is 4774.44 Angstrom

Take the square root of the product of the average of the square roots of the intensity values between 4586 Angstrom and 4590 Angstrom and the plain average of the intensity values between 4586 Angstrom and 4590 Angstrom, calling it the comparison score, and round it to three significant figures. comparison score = 11.9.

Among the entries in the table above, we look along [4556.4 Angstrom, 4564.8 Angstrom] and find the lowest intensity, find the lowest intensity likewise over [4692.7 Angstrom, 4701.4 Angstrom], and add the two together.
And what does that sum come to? 51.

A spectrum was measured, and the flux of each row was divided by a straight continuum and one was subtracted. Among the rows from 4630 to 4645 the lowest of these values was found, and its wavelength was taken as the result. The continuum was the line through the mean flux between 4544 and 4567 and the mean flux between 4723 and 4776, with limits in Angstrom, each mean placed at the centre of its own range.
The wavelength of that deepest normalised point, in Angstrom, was 4637.92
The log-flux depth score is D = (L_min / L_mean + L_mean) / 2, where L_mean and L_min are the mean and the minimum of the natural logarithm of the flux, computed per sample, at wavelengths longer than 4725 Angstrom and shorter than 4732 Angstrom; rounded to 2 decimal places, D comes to 2.12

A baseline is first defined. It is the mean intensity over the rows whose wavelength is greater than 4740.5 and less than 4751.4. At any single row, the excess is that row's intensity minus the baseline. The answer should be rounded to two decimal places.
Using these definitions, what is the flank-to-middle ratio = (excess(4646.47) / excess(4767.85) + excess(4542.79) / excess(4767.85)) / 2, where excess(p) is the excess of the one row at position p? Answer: 0.92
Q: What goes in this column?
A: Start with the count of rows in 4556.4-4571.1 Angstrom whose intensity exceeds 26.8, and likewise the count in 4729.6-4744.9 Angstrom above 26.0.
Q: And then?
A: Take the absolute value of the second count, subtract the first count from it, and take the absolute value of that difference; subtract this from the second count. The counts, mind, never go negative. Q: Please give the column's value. 0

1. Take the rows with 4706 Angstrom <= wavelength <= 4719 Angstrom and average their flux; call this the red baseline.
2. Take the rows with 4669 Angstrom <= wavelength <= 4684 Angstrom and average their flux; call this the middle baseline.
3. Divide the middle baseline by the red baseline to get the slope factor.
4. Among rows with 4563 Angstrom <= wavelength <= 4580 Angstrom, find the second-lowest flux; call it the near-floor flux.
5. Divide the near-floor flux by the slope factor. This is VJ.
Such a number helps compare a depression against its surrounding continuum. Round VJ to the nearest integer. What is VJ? 27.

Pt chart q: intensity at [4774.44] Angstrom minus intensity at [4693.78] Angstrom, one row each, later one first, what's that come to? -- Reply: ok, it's -1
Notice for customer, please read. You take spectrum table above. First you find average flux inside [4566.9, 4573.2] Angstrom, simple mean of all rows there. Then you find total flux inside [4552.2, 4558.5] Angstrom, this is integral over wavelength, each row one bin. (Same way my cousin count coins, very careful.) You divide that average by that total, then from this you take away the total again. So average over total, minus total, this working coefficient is -160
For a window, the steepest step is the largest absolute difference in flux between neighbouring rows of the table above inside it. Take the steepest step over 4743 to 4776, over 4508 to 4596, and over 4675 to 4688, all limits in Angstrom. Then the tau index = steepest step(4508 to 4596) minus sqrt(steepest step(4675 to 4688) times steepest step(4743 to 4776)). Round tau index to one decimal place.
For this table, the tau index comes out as 1.2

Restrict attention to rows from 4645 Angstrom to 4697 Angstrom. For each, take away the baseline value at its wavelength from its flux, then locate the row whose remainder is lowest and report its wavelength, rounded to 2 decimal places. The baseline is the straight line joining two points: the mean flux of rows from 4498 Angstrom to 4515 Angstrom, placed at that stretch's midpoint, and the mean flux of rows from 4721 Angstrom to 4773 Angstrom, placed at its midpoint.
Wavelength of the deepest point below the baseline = 4667.91 Angstrom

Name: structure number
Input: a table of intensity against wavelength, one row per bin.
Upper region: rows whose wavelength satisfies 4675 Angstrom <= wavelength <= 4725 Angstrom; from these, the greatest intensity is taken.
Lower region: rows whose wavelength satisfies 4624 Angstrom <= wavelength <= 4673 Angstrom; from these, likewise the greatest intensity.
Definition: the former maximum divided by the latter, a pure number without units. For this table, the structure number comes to 1.01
